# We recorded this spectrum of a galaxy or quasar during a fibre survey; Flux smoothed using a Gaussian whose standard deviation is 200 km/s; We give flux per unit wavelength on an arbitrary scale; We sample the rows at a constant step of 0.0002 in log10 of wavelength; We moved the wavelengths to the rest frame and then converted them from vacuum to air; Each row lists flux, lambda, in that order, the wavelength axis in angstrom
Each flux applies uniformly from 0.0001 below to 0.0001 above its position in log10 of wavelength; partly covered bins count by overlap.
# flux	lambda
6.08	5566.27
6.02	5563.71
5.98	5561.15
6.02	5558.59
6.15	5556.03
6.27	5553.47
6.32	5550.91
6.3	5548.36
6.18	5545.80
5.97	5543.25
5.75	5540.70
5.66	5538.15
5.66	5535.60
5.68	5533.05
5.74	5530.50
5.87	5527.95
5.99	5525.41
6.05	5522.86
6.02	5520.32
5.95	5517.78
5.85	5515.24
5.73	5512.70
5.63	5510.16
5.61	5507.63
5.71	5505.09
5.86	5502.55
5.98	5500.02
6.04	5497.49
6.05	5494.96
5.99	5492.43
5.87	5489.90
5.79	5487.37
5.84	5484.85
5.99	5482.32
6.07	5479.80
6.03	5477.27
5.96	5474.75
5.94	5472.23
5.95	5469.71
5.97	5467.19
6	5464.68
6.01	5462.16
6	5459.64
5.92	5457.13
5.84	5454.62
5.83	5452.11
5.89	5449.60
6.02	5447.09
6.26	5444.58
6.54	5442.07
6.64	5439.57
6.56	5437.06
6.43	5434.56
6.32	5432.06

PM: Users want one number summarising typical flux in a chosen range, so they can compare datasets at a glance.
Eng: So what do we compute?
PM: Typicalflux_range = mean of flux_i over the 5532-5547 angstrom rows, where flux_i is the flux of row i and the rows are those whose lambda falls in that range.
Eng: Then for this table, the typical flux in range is 5.82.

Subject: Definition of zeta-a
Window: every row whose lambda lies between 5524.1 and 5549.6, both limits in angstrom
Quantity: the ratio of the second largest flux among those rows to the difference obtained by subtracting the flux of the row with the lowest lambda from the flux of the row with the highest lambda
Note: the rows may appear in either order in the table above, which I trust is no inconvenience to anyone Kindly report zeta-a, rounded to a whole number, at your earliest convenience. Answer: 20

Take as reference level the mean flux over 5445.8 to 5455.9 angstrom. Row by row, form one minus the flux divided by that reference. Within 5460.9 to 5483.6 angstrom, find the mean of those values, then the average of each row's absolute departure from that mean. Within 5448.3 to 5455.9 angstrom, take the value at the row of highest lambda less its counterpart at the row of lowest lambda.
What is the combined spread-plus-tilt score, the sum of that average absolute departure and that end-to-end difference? 0.014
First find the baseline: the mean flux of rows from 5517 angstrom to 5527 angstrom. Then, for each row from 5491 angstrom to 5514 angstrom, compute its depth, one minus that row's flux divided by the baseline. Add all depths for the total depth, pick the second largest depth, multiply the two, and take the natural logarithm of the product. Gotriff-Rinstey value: -4.2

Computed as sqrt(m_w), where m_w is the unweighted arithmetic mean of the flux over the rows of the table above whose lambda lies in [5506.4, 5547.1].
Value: 2.42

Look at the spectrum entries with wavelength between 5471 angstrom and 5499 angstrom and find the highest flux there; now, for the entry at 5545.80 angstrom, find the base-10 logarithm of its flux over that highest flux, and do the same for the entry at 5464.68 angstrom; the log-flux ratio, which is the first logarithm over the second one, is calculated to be -1.5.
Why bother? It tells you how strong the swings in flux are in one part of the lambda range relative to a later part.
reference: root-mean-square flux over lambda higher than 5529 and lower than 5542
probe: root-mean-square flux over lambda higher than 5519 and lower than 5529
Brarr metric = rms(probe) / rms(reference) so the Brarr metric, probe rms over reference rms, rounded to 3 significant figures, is 1.05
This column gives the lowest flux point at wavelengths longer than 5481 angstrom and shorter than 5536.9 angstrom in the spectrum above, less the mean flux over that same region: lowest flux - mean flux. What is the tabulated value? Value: -0.25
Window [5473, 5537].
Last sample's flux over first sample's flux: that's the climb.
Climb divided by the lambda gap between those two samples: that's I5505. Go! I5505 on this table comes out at -0.0049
